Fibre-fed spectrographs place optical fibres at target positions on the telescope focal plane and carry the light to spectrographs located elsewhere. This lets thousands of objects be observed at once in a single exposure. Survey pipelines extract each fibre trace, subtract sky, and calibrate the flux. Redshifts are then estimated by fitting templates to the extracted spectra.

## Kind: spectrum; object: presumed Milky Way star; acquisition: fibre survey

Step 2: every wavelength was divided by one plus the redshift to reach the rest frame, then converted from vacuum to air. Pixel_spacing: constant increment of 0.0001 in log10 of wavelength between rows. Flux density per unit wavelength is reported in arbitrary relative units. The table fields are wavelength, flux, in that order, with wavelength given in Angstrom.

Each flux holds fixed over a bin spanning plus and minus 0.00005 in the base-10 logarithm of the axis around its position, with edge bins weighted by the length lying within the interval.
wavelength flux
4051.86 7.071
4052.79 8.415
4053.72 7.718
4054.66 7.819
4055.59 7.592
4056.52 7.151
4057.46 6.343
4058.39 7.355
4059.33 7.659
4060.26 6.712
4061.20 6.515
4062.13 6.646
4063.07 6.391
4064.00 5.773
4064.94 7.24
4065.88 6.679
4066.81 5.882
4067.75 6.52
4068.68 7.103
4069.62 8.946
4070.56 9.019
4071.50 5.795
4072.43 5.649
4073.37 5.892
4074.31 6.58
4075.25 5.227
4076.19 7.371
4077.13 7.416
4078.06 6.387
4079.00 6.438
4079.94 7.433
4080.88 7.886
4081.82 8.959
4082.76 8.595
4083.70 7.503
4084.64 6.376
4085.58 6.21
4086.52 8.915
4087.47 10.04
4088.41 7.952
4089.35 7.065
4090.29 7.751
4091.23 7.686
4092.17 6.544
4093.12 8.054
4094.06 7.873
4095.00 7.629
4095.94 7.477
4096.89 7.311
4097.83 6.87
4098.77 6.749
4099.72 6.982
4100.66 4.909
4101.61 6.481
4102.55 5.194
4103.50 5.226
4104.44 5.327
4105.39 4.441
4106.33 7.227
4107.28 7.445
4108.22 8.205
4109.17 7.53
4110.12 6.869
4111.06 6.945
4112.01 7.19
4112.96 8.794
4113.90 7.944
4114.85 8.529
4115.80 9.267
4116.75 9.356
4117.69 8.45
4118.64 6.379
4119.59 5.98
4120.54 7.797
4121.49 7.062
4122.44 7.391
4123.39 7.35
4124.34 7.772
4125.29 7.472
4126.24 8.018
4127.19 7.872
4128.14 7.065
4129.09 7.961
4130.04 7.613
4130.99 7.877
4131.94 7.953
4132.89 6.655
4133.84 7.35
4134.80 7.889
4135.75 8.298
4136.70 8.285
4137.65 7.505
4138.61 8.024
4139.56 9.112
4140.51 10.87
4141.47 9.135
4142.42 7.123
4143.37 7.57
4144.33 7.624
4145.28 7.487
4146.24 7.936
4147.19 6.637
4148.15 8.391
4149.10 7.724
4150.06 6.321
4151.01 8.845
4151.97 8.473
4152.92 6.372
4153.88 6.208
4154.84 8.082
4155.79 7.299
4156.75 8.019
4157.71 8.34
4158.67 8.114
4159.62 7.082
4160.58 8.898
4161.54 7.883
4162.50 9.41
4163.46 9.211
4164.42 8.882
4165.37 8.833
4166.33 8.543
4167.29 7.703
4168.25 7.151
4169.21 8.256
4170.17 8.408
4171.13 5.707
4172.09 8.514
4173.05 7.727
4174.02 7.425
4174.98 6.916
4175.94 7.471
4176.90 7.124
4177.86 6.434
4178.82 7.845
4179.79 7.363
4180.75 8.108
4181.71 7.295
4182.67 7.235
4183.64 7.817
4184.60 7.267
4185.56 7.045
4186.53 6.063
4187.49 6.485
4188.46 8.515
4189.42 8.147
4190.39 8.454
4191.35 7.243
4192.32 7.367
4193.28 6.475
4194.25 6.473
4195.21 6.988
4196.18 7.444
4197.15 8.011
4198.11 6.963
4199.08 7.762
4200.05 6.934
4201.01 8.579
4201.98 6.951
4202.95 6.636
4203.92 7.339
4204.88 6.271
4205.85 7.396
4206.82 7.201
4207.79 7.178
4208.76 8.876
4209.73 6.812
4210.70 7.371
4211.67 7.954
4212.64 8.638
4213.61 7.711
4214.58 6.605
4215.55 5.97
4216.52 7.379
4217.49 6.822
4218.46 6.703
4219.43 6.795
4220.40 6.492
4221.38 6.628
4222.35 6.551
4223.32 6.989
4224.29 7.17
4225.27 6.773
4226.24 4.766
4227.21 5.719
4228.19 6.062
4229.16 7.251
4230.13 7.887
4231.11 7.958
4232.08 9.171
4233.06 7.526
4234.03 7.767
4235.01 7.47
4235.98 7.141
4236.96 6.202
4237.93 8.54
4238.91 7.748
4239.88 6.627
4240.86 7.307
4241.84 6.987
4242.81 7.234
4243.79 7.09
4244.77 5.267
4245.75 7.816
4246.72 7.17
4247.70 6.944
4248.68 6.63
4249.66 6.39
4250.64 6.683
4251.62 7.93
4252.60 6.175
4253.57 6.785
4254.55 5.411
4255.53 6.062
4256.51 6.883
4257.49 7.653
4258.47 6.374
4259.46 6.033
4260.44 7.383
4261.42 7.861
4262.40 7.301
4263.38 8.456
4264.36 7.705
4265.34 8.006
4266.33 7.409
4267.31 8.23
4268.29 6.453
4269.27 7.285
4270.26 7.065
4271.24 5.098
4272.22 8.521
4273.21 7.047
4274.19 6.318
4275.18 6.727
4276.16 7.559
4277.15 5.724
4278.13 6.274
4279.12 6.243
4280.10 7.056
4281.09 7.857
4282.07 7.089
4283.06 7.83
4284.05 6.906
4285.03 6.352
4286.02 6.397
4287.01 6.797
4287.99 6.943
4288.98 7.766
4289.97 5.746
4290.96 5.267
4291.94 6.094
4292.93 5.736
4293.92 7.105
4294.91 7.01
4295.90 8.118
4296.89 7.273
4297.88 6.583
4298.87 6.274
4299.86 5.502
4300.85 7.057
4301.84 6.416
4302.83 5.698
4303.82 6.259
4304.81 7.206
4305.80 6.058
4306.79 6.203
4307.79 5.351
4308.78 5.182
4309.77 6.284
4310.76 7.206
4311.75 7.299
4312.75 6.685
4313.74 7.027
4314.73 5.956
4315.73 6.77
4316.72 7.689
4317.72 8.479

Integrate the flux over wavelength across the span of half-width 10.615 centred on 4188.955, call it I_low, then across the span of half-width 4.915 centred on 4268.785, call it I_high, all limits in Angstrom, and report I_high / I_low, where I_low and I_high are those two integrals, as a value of 0.5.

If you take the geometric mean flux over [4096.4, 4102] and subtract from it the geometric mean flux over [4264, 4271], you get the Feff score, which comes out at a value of -0.9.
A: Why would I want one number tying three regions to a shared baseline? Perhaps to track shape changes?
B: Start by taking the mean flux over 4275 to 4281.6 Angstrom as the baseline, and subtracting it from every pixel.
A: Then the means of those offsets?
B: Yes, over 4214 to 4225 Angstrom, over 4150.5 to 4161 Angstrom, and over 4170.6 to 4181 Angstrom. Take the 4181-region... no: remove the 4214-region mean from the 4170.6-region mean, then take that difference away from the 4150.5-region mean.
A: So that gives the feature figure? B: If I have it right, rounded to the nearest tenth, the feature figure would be 0.4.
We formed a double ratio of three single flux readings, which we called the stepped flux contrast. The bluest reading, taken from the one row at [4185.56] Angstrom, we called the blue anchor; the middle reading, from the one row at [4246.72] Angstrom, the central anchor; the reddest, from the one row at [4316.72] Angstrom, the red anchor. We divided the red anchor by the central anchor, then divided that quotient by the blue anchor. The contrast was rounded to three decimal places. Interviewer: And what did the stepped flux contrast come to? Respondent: 0.152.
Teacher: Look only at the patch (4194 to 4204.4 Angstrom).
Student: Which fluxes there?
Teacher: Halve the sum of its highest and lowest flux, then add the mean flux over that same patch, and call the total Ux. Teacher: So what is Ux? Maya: 14.8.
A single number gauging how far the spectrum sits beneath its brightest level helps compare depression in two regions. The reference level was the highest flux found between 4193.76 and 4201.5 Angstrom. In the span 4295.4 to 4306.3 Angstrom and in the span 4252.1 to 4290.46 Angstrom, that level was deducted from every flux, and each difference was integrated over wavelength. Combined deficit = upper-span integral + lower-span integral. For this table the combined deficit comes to -84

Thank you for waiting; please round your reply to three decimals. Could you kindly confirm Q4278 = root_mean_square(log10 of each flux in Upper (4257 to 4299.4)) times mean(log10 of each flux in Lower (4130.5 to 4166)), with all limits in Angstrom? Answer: 0.756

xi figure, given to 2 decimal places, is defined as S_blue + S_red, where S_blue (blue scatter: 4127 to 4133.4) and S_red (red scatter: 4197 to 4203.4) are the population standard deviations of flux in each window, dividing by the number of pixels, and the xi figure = 1.14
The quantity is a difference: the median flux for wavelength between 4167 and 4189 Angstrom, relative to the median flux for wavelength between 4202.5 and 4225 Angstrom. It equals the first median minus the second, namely 0.37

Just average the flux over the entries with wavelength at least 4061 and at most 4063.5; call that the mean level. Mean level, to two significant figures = 6.5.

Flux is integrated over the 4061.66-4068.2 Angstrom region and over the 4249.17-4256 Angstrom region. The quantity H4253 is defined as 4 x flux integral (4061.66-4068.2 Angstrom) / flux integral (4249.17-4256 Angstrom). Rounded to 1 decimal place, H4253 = 3.8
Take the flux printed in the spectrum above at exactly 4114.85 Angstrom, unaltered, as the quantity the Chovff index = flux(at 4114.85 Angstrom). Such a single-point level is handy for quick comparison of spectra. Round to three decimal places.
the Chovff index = 8.529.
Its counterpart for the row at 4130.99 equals 7.877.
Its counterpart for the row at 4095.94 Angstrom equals 7.477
